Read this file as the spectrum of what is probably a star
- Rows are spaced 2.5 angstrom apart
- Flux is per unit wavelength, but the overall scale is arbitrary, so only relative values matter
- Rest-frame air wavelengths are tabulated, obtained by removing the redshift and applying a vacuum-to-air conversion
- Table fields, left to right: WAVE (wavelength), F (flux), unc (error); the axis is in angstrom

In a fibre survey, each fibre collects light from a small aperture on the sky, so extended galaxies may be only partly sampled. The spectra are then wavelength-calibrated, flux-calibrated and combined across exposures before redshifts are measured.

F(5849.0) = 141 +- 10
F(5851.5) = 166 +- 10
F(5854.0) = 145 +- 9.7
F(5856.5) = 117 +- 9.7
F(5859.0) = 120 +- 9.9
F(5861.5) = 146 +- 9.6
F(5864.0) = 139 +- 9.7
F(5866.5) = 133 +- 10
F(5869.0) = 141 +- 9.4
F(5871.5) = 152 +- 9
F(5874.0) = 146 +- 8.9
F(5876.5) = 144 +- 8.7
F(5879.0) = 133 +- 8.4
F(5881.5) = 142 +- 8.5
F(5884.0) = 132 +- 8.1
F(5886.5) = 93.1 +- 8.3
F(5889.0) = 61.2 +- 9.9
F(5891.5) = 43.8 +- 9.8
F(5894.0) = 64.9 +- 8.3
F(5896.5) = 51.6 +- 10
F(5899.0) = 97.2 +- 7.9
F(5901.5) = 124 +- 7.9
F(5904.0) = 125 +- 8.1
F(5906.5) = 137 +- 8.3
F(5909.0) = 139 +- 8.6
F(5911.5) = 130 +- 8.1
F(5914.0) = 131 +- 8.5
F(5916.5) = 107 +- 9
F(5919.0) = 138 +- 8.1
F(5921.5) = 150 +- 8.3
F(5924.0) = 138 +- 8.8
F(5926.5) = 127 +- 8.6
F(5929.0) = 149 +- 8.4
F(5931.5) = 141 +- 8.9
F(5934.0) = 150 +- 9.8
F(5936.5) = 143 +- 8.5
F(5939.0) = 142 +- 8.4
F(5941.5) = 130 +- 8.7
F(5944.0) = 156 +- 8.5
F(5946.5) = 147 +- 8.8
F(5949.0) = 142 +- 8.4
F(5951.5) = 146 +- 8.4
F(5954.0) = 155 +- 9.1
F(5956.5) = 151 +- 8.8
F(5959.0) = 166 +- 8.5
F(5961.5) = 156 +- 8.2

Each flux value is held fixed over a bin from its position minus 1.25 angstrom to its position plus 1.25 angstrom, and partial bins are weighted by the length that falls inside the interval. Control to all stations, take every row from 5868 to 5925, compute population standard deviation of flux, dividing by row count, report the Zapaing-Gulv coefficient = 32.5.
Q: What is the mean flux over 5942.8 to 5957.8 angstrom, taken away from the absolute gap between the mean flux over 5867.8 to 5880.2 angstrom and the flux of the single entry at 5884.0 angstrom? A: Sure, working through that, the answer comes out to -138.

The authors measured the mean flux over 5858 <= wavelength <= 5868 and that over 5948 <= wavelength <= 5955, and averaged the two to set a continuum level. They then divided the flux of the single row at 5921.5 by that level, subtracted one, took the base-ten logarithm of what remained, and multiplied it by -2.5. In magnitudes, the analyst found 3.0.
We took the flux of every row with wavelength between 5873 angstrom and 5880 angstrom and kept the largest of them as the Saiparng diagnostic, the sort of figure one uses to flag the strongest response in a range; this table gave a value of 146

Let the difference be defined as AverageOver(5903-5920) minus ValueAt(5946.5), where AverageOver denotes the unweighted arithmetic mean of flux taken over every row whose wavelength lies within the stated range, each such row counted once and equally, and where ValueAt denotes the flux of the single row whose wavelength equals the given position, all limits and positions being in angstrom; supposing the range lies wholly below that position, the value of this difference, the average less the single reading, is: -17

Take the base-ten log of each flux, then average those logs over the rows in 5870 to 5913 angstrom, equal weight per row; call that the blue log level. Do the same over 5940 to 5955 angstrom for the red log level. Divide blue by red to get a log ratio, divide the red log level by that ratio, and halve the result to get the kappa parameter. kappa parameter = 1.16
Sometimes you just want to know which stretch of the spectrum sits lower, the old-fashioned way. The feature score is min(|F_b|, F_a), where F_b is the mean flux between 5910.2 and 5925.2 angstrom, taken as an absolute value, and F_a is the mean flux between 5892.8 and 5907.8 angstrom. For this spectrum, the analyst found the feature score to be 100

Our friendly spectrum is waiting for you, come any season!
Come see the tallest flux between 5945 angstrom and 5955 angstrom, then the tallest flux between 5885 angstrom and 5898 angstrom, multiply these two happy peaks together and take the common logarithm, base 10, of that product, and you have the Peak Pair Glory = 4.16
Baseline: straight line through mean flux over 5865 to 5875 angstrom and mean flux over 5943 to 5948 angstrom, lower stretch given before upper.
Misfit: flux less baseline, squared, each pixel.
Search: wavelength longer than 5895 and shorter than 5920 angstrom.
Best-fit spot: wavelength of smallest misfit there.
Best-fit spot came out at 5909.0 angstrom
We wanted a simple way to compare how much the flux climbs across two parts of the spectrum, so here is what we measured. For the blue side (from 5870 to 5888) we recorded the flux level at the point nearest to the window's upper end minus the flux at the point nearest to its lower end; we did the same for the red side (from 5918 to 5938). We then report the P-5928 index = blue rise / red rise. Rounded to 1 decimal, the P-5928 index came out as -11.8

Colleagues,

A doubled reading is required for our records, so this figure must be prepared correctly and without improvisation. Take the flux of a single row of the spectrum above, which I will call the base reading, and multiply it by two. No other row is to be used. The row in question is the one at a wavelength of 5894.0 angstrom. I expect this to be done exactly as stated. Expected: 130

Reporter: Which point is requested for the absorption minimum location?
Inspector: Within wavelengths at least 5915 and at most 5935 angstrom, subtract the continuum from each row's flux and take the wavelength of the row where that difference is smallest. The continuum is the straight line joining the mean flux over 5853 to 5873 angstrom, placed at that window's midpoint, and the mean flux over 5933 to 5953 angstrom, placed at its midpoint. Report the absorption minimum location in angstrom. 5916.5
